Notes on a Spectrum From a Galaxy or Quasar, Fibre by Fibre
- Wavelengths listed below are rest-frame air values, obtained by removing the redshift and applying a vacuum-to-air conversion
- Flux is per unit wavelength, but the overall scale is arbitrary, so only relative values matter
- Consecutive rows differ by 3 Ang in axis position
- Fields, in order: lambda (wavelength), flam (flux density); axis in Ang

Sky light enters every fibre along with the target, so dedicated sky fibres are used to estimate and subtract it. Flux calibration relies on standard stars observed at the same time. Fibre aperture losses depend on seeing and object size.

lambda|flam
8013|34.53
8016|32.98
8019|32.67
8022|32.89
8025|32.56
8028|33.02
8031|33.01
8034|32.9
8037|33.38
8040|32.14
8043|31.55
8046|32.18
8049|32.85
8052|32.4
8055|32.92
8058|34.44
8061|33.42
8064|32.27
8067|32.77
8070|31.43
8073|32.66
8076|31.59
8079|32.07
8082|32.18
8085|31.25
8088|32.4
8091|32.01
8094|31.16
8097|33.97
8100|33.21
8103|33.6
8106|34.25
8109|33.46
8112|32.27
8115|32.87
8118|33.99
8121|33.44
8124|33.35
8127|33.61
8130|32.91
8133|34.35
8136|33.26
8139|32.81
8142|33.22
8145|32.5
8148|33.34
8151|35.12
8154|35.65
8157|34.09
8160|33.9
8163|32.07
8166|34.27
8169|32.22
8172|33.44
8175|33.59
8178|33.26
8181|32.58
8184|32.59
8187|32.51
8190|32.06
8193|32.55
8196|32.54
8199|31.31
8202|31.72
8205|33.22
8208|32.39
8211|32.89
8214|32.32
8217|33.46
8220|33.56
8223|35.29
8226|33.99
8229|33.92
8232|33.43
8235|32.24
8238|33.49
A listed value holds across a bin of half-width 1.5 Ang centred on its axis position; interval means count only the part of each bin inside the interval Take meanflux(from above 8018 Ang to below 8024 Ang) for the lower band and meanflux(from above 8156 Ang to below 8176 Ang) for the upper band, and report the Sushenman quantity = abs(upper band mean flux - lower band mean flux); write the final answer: 0.6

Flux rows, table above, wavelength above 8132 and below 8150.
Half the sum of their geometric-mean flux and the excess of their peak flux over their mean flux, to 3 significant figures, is 17.2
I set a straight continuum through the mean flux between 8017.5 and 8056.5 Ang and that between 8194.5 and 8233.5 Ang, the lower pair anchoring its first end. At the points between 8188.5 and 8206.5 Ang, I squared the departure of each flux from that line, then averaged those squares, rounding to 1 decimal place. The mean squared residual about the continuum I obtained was 1.0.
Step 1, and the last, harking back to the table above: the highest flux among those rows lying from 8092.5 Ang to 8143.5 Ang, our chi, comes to 34.35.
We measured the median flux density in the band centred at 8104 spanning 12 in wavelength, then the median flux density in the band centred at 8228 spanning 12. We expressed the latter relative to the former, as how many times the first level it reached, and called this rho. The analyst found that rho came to 1.01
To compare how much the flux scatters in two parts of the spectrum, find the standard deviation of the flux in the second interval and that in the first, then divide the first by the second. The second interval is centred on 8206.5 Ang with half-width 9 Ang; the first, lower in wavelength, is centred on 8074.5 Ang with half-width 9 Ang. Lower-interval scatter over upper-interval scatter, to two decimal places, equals 0.77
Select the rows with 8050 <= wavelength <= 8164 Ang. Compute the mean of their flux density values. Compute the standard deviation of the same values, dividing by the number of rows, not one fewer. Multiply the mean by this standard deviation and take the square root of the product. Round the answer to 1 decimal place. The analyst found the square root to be 5.8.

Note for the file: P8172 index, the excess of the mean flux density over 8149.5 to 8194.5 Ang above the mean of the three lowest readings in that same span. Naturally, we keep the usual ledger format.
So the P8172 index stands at 1.21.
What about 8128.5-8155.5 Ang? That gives 0.94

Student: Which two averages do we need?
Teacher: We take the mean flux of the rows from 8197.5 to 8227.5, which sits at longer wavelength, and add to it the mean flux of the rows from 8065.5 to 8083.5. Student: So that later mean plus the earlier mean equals 65.1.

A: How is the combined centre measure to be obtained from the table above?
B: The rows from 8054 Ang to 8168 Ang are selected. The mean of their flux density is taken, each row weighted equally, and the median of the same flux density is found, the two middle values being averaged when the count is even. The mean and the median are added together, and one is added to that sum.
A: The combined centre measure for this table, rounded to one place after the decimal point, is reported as 67.3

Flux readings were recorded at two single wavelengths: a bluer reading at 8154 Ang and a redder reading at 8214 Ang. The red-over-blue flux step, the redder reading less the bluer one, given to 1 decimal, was -3.3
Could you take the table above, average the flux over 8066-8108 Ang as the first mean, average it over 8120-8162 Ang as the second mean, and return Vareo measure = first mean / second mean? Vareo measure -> 0.96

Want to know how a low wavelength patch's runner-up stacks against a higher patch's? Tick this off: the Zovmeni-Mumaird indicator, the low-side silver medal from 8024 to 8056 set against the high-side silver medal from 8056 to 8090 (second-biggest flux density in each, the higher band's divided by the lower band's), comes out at 1.012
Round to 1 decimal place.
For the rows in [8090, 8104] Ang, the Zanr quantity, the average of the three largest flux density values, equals 33.6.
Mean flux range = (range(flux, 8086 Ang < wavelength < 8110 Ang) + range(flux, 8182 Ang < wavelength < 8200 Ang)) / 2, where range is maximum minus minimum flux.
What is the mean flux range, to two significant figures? 2.2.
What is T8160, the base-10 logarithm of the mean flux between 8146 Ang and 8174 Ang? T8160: 1.53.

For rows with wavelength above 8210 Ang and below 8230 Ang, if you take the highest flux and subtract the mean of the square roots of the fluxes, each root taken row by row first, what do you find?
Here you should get 29.5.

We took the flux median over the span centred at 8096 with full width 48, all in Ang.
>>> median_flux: 32.5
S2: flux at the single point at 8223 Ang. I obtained 35.29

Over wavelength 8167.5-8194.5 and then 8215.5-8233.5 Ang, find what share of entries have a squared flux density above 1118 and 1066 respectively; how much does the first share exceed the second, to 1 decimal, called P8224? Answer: -0.8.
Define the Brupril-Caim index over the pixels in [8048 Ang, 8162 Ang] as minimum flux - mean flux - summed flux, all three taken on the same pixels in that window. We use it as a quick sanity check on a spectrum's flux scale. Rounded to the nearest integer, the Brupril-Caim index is -1259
